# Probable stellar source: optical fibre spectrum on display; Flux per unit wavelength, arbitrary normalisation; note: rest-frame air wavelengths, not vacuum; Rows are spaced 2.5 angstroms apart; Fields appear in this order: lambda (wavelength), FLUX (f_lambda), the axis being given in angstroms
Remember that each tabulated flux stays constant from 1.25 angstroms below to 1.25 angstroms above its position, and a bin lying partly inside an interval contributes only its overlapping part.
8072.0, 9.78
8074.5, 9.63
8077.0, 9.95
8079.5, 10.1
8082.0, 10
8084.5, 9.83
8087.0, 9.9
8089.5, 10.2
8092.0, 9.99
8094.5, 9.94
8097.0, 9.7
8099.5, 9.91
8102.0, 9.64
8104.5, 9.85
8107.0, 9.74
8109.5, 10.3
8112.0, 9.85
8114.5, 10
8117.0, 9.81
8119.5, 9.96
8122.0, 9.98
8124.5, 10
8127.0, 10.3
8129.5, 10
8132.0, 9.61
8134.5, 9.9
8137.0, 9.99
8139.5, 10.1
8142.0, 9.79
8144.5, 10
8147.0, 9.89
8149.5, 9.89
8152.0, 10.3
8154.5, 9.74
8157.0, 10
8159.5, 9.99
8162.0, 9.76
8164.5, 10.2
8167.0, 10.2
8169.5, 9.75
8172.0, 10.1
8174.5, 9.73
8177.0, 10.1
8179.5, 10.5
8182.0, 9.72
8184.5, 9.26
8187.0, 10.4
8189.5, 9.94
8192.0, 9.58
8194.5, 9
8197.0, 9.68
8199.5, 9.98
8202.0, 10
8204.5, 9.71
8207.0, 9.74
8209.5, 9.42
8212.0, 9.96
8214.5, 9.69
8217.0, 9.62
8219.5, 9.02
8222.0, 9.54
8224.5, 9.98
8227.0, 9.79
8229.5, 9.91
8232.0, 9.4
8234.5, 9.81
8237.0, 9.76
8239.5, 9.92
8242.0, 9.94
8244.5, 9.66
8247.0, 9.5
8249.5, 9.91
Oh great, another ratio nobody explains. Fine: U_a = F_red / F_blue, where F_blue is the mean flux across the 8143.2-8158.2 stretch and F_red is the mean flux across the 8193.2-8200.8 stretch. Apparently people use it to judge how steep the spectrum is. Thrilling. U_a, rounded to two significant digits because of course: 0.96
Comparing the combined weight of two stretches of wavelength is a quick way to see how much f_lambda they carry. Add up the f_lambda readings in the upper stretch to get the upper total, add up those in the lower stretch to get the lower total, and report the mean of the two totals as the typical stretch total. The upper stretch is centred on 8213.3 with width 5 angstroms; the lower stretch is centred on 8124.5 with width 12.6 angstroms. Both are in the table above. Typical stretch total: 35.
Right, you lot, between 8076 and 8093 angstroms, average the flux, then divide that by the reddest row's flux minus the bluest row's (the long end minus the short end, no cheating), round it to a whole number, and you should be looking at 250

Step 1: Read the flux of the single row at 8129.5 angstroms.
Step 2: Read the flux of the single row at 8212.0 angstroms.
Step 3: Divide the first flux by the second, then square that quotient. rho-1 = 1.01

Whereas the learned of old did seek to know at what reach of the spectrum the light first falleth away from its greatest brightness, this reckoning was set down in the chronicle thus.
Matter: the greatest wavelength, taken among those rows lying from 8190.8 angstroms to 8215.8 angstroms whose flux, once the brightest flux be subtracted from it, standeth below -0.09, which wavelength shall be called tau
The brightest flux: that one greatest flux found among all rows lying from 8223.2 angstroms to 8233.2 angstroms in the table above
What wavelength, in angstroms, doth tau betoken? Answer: 8214.5 angstroms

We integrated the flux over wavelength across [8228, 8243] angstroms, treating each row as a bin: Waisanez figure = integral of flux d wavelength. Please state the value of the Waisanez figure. 147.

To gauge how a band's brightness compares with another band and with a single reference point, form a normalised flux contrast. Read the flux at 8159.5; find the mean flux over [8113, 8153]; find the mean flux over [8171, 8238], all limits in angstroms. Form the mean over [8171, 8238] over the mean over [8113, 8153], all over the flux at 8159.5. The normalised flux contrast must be 0.098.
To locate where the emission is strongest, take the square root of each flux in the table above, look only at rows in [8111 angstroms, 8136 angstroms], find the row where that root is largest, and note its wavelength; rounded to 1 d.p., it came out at 8127.0 angstroms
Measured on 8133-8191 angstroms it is 8179.5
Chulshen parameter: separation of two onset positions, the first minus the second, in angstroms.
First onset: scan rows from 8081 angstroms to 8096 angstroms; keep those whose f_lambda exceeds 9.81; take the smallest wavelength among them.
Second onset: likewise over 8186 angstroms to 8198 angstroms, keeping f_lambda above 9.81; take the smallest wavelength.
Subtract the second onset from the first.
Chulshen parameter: -105.0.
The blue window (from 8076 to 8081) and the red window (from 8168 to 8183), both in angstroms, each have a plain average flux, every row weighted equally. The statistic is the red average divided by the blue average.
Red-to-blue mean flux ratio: 1.00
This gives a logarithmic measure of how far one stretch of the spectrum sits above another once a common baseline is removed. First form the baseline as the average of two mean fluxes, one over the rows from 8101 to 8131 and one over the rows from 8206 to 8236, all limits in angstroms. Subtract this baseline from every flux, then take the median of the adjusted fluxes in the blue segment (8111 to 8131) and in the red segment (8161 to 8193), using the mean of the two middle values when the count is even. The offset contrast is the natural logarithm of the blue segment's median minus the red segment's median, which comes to -3.0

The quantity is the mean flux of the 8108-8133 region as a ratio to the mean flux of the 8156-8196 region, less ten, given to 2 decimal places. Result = -8.99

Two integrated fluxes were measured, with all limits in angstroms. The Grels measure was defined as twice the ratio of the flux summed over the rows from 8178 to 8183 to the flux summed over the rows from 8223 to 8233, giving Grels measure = 1.0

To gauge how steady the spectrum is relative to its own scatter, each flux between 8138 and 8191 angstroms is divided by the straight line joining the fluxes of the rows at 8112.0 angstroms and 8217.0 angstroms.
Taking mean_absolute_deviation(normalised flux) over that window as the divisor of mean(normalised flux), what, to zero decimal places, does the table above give 47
